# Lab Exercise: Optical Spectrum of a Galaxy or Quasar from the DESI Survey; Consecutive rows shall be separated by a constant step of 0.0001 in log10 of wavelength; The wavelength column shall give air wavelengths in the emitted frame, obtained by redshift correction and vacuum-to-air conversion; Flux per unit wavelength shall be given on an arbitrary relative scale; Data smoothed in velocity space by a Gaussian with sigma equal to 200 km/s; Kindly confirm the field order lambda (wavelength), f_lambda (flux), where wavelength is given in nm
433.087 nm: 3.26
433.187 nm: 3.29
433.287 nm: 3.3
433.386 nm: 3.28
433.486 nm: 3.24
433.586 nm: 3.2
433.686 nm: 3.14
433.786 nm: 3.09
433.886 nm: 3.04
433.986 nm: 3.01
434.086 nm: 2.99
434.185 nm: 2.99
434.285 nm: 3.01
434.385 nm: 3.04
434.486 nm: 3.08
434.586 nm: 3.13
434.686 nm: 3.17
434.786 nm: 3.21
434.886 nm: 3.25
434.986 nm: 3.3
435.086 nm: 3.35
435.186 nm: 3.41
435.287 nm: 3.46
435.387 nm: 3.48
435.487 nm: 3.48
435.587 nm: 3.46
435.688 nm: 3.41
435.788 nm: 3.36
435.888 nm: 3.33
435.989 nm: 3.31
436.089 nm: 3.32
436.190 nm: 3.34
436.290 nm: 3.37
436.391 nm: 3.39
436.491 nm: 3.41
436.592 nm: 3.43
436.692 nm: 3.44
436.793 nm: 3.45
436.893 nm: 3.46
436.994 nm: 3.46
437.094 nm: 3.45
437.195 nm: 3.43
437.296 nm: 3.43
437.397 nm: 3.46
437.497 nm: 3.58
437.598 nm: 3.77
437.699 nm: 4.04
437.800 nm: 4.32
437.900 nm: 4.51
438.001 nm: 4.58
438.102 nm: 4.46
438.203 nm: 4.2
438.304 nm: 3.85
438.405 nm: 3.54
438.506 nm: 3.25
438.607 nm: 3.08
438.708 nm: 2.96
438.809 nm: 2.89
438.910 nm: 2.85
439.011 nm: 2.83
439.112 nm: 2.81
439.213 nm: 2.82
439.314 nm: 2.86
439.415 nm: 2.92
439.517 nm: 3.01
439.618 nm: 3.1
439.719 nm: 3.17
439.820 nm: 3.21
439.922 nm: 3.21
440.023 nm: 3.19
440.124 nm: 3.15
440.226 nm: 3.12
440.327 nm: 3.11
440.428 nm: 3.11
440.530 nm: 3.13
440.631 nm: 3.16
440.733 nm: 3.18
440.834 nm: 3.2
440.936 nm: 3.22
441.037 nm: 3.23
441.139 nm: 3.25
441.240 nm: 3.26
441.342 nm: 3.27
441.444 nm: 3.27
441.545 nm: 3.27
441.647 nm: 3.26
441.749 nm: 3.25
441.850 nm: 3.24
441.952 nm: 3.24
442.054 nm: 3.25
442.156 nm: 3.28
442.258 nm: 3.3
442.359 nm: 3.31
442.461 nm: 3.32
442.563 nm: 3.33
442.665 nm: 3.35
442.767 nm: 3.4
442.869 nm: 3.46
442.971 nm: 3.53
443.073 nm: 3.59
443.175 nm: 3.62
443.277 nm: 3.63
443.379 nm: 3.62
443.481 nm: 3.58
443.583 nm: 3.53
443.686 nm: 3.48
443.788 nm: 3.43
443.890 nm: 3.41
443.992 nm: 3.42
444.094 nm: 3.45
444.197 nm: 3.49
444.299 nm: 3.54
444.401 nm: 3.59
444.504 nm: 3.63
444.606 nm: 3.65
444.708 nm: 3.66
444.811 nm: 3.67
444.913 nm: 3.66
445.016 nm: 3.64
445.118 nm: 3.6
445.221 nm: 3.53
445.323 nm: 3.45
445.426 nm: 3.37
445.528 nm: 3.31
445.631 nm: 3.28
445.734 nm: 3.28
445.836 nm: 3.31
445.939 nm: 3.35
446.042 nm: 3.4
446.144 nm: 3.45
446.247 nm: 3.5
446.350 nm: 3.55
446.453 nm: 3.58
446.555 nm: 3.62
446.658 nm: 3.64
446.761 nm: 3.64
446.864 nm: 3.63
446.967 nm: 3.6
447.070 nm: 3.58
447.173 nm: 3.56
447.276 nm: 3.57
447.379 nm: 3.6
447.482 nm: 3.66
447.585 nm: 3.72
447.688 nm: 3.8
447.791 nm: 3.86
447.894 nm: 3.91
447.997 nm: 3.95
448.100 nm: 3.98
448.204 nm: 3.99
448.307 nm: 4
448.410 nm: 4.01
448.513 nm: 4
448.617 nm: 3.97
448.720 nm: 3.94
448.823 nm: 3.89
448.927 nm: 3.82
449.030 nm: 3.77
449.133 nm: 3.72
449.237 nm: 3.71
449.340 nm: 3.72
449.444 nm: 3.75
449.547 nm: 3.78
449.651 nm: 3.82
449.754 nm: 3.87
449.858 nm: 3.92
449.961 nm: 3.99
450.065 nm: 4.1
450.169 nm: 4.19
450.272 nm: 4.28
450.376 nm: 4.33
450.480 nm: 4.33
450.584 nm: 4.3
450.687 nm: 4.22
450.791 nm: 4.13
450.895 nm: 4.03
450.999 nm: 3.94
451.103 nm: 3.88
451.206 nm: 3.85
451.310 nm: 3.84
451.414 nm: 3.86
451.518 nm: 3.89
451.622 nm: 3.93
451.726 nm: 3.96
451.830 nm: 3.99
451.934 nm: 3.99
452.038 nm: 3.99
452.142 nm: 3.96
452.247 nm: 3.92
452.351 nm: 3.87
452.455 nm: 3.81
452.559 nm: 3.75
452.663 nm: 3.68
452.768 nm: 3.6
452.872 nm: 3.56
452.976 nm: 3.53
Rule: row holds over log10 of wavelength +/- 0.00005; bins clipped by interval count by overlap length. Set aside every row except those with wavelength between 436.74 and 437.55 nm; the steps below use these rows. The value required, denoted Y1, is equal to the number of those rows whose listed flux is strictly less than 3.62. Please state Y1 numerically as 8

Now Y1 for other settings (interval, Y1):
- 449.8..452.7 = 0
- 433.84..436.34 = 25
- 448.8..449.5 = 0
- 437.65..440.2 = 18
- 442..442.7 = 7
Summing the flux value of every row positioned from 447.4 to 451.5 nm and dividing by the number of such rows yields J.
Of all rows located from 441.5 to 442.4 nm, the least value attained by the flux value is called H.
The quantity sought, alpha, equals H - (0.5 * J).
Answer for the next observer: 1.3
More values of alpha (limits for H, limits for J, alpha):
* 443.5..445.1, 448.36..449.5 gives 1.5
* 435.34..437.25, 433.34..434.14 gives 1.7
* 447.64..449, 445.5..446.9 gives 2.1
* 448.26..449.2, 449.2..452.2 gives 1.7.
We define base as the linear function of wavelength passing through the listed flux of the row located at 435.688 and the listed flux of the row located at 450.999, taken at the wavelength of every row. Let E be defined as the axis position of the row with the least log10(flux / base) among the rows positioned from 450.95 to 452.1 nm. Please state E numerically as 451.310 nm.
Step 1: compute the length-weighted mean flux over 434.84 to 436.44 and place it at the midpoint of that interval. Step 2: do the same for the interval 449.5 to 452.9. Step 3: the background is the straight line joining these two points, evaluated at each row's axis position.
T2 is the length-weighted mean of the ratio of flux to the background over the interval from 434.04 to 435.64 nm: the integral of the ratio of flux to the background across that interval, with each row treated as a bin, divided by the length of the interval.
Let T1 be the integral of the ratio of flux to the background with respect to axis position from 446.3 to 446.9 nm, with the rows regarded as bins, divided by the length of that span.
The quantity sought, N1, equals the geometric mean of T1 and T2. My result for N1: 0.96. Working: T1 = 0.95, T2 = 0.97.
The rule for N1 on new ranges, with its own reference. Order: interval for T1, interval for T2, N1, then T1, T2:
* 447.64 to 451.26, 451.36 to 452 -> 1.00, 1.02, 0.99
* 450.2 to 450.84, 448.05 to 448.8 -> 1.06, 1.08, 1.03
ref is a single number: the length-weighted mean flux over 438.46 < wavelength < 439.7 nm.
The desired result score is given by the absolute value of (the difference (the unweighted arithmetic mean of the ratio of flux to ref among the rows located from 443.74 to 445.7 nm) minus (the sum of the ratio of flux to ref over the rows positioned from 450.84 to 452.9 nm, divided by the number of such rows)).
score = 0.12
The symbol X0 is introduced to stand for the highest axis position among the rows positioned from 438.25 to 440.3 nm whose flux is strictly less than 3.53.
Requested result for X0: 440.226 nm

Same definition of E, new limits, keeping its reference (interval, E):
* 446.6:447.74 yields 447.173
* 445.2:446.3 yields 445.734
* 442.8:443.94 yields 443.890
